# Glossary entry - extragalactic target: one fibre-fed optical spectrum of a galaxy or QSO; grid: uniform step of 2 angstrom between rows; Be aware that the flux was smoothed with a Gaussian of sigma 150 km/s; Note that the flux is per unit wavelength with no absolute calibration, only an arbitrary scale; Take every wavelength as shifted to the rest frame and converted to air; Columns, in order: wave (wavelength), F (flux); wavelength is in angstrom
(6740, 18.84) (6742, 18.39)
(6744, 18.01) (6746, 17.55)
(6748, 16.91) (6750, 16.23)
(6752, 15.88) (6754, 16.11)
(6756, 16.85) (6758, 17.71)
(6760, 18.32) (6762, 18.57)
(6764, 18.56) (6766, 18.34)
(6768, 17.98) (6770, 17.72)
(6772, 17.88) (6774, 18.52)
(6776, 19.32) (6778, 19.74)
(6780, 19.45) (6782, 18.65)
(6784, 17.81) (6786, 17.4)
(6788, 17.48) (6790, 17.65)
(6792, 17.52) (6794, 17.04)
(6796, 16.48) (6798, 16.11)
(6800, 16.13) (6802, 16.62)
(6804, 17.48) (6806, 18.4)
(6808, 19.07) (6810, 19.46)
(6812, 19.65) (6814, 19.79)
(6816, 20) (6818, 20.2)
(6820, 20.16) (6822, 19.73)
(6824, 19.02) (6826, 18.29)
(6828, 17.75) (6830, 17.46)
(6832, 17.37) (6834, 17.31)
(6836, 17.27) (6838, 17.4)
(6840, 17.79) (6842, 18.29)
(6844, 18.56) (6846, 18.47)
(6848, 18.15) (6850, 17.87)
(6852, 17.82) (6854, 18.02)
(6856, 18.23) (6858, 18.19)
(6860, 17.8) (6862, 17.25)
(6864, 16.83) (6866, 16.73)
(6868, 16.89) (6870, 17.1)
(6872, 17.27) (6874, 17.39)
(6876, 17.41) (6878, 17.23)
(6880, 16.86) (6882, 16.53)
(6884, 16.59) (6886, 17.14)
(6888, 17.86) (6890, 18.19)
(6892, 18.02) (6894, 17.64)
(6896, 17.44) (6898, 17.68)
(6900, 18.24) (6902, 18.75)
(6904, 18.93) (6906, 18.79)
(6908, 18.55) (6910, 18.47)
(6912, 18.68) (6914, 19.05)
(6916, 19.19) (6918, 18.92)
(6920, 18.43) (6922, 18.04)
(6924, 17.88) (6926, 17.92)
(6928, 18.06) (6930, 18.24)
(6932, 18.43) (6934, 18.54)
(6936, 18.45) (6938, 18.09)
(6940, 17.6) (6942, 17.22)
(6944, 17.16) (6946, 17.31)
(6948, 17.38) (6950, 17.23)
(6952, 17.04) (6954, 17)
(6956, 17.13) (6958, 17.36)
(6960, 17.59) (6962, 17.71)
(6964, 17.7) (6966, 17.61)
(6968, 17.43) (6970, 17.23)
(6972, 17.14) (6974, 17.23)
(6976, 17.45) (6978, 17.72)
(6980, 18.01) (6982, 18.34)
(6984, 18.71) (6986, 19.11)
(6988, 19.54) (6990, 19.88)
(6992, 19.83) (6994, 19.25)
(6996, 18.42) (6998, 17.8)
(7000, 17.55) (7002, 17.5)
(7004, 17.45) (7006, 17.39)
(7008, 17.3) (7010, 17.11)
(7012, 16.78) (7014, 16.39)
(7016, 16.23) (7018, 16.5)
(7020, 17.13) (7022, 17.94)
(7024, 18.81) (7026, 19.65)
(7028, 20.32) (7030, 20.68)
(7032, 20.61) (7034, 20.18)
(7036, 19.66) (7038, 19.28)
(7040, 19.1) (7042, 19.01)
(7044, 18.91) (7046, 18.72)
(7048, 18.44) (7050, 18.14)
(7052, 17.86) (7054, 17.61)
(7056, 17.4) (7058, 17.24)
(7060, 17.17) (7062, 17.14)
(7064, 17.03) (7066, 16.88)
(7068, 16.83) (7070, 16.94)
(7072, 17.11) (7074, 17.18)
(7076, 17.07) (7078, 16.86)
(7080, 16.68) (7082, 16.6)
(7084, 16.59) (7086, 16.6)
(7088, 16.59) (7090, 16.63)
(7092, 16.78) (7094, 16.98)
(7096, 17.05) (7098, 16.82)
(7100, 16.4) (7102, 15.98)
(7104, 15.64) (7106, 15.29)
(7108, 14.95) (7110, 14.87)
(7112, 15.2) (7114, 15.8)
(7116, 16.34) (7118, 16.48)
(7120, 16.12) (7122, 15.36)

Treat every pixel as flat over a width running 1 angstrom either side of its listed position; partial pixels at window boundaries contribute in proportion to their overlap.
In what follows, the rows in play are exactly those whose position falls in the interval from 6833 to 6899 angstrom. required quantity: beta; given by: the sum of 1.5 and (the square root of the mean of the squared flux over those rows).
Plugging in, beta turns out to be 19.1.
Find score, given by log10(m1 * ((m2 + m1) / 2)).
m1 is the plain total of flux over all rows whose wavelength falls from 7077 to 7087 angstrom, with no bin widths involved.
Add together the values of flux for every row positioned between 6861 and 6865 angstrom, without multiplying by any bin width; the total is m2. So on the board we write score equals 3.7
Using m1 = 83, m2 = 34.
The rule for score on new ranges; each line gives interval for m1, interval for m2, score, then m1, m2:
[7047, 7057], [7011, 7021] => 3.9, 89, 83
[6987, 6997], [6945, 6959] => 4.0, 97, 120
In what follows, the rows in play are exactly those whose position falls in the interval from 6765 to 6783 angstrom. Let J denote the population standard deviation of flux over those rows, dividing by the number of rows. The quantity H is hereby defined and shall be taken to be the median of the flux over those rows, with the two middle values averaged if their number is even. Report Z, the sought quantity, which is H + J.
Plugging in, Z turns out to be 19.2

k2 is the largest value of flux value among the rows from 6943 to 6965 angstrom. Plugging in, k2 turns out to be 17.71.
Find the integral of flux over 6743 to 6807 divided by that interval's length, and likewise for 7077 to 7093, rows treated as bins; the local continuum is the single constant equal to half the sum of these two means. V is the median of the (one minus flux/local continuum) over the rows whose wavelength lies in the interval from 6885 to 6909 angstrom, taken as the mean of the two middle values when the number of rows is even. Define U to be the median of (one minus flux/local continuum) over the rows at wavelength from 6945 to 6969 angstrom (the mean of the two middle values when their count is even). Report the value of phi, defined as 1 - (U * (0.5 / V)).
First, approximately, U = -0.013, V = -0.056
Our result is 0.9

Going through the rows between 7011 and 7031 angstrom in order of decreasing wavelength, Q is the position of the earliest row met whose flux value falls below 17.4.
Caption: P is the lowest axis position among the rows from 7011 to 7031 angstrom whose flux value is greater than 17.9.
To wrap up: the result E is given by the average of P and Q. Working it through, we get 7021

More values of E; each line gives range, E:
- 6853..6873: 6863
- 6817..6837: 6827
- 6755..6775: 6758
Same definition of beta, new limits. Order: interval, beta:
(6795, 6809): 18.7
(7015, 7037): 20.4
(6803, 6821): 20.9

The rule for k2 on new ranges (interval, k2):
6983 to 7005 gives 19.88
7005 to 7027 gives 19.65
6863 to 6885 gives 17.41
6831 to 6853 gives 18.56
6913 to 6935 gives 19.19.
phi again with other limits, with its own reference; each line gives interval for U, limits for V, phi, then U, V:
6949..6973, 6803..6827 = 1.0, -0.008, -0.140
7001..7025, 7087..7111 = 1.0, -0.004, 0.038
